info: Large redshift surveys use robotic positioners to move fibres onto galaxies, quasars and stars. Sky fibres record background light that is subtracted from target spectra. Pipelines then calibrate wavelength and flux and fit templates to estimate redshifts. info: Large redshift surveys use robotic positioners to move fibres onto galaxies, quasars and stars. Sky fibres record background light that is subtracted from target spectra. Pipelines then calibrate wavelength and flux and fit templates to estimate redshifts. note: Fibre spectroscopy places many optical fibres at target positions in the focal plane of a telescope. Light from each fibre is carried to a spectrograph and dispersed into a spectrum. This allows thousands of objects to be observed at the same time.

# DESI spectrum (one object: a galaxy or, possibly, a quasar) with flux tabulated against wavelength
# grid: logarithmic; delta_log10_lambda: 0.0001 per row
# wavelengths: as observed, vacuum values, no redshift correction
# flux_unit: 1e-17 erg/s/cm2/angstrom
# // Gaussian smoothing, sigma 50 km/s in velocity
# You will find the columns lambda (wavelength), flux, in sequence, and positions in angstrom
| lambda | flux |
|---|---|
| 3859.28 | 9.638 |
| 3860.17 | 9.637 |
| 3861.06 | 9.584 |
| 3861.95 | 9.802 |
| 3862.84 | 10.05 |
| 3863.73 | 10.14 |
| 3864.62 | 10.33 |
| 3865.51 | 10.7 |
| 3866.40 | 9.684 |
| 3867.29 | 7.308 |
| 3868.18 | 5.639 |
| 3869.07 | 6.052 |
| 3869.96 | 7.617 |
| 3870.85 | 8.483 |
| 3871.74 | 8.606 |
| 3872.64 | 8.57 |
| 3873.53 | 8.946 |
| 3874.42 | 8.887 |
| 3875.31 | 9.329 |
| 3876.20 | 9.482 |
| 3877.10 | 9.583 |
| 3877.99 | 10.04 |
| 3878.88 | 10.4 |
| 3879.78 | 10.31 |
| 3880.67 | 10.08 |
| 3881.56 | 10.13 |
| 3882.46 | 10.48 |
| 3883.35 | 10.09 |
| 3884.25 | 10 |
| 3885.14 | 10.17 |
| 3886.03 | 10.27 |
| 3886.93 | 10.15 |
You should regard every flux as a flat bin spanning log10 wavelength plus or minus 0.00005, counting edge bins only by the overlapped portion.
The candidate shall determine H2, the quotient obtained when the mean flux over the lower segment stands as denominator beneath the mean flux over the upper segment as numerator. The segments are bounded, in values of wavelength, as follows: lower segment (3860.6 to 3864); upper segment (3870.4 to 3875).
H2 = 0.88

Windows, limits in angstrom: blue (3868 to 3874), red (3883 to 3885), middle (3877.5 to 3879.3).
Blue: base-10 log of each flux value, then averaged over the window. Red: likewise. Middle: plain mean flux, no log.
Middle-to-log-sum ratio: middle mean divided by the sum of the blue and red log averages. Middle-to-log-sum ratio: 5.4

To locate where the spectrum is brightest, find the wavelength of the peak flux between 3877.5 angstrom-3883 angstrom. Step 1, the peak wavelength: 3882.46 angstrom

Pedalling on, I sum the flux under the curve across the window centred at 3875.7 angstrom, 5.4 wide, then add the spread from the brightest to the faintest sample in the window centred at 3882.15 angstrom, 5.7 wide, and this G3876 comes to 51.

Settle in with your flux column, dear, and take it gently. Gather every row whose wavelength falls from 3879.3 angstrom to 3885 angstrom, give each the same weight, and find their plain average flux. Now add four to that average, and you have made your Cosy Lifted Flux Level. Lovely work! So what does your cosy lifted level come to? 14.2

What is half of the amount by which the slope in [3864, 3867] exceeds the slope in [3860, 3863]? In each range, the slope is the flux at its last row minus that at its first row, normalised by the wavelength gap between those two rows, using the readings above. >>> -0.3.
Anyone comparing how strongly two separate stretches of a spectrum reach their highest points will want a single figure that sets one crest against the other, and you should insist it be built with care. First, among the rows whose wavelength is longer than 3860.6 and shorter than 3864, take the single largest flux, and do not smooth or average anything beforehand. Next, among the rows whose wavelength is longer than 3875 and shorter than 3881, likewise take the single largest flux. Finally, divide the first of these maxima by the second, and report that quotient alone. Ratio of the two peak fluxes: 1.0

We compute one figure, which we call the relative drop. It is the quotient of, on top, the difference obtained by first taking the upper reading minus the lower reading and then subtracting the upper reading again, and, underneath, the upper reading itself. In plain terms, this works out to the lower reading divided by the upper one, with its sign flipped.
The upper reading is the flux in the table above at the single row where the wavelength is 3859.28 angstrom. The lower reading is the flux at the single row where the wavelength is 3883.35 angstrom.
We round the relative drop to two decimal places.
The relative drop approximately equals -1.05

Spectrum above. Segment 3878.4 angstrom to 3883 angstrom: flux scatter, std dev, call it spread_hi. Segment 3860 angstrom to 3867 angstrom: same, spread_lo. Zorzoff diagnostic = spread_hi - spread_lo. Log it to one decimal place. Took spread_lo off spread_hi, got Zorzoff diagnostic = -0.2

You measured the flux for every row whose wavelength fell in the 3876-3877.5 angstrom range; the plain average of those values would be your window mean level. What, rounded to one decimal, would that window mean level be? 9.5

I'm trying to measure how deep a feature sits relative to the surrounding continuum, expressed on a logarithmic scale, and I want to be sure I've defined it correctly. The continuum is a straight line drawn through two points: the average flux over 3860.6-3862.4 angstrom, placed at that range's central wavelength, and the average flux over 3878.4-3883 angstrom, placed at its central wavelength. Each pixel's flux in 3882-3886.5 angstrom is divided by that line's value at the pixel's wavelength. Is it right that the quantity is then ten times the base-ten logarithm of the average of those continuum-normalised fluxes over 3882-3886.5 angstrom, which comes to -0.08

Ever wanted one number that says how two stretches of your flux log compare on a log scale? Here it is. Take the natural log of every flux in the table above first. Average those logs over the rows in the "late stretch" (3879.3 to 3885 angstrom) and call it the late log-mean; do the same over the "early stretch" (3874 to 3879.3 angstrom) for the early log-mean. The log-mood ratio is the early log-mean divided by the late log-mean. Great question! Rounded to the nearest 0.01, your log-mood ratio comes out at 0.98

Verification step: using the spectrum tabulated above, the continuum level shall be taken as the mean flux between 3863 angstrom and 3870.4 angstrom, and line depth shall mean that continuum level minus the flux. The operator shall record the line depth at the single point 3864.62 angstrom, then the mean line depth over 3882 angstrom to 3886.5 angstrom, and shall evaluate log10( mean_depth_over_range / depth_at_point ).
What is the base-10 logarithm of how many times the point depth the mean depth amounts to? -0.03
